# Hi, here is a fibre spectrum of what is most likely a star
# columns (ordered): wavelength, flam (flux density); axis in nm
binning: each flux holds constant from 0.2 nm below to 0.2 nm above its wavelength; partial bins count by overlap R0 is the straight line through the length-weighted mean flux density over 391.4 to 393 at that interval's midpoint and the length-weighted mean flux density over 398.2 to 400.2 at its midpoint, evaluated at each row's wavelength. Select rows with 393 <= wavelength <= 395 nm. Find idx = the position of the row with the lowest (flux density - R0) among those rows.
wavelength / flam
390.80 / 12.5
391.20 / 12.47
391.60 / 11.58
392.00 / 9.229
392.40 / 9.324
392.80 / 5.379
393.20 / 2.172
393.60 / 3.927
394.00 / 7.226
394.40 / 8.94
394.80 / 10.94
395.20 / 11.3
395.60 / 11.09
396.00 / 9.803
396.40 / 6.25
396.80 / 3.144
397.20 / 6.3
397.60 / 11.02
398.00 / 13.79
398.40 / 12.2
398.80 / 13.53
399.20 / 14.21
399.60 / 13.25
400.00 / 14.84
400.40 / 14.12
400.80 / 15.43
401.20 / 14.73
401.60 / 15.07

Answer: 393.20 nm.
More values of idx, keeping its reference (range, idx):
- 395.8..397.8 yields 396.80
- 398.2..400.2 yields 398.40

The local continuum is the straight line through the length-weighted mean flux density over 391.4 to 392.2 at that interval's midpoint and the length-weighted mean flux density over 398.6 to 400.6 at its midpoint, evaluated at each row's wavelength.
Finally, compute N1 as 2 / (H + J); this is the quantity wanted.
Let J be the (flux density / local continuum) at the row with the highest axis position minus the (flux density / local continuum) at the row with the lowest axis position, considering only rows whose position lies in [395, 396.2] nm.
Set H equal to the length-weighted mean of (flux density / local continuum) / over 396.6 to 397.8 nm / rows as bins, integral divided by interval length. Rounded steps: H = 0.5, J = -0.1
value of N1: 5.31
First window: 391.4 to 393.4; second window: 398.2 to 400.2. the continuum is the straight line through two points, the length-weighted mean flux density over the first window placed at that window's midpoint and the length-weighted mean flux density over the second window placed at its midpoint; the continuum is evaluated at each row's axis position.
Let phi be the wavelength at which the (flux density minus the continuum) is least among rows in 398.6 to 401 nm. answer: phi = 399.60 nm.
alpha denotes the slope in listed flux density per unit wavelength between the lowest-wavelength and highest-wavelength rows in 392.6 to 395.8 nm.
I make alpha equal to 2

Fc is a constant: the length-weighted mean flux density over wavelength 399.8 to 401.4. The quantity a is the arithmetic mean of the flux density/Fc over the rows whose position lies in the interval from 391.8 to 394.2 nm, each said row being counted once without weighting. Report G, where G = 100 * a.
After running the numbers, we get 42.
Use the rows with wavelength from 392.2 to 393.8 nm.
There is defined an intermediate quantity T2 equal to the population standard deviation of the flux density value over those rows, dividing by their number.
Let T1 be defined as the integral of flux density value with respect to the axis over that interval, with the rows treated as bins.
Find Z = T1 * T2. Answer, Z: 22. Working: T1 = 8.3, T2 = 2.6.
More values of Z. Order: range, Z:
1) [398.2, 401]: 38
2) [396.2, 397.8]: 30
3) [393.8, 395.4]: 25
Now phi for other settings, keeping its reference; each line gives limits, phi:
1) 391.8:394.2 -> 393.20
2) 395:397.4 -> 396.80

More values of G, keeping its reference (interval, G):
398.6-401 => 96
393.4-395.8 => 60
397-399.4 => 80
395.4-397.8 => 54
